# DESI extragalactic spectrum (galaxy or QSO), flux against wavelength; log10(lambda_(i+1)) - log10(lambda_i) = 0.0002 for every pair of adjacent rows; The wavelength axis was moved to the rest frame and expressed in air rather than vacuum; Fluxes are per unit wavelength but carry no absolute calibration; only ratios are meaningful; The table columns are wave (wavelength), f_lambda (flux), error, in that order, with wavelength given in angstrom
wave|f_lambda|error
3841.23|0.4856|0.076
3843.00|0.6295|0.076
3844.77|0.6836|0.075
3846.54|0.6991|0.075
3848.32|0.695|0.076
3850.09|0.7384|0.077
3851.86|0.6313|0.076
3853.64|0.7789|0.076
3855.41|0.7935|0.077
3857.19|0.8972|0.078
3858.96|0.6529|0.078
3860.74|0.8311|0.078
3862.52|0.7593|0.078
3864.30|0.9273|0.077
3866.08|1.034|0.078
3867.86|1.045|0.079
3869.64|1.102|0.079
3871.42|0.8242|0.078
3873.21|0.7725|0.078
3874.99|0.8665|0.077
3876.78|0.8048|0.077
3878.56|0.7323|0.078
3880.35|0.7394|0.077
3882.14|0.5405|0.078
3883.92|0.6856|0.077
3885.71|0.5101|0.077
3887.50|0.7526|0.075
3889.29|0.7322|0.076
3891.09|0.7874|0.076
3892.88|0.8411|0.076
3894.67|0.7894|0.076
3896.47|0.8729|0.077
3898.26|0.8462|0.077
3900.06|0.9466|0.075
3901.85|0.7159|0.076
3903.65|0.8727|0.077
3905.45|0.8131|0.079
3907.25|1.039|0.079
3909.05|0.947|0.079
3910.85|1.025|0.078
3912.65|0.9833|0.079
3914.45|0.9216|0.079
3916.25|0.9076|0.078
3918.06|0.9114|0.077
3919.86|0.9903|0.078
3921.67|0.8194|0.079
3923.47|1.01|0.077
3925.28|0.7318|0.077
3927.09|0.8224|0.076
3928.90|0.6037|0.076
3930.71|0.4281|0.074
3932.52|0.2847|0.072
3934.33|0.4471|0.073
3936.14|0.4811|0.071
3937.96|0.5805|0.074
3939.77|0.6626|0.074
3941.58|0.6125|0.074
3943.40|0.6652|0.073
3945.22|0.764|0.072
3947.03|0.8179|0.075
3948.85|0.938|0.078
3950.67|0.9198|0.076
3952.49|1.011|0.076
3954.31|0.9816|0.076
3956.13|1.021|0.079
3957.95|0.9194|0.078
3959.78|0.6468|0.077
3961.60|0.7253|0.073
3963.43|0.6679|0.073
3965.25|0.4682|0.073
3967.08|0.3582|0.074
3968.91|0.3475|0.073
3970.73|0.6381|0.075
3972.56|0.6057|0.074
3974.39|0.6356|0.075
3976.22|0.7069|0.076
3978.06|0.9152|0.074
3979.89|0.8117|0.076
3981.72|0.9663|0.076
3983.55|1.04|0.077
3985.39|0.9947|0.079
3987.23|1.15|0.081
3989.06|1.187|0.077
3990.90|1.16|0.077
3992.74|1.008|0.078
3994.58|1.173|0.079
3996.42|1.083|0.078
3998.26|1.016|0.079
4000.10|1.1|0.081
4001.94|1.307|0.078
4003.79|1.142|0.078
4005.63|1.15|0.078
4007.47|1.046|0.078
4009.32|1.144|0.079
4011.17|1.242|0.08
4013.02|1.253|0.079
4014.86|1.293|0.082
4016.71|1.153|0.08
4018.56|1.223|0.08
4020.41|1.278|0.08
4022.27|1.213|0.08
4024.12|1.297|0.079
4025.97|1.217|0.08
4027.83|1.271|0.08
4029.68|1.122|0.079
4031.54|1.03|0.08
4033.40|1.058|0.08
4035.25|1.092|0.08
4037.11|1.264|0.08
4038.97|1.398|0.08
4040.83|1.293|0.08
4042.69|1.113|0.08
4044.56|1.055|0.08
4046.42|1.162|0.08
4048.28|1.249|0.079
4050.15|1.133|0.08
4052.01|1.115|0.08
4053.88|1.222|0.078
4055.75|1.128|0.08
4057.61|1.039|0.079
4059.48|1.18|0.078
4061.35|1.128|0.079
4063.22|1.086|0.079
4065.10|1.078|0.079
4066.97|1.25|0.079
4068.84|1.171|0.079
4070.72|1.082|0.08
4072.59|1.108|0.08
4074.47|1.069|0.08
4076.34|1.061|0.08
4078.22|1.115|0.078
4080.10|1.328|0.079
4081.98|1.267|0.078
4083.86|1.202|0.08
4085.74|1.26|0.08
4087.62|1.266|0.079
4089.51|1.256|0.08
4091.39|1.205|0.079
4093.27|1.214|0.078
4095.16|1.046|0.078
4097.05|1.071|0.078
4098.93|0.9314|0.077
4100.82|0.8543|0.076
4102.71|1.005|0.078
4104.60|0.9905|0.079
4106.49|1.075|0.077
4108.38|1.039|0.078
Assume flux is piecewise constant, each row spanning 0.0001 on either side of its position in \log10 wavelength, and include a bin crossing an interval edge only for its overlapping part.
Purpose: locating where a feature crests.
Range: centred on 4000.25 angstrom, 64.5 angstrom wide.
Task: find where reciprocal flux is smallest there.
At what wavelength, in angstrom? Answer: 4001.94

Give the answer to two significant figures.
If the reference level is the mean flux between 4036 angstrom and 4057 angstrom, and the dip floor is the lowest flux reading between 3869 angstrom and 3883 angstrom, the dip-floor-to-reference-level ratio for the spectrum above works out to 0.45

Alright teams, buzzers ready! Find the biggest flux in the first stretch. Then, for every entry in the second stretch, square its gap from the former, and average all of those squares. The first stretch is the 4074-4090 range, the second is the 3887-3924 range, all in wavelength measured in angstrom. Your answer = 0.21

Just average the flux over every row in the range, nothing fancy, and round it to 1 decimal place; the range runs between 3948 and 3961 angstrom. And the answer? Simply 0.9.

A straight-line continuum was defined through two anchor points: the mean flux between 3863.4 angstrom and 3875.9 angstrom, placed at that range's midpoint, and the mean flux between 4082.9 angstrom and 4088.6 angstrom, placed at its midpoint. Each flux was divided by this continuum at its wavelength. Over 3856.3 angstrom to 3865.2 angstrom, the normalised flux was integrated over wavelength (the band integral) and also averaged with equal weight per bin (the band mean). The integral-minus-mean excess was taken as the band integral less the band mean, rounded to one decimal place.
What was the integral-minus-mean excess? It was 6.9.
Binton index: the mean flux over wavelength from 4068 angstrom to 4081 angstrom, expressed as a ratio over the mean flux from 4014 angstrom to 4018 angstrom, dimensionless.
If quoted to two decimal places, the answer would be 0.93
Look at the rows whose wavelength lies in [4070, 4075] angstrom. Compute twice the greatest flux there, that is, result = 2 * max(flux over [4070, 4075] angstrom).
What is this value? 2.2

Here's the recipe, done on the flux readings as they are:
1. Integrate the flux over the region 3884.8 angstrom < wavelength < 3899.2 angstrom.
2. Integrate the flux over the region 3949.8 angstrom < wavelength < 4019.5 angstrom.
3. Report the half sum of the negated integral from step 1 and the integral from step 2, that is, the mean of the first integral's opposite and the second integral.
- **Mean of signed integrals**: 28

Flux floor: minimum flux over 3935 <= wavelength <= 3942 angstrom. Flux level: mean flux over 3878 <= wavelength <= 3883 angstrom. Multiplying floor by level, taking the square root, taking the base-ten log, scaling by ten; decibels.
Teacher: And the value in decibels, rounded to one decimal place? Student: -2.5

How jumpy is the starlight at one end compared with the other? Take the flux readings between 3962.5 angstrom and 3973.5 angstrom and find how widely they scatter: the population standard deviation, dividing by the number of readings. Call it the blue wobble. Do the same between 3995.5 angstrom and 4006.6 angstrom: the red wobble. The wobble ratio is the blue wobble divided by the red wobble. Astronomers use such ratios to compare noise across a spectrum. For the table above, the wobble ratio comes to 1.5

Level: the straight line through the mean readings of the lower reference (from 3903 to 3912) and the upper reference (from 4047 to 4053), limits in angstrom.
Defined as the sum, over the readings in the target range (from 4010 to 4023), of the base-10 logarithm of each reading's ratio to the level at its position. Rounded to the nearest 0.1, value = 0.3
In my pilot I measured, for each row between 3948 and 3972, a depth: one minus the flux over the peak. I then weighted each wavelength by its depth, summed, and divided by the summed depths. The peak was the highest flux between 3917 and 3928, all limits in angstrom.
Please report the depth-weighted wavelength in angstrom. 3964.9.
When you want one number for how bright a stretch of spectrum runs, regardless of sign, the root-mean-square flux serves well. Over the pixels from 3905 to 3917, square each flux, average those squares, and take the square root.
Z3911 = 0.95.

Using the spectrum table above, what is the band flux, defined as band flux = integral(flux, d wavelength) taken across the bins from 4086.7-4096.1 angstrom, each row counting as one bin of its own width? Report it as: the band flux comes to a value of 11.3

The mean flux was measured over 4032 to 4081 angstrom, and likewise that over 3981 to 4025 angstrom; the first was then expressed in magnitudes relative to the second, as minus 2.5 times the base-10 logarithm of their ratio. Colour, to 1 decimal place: 0.0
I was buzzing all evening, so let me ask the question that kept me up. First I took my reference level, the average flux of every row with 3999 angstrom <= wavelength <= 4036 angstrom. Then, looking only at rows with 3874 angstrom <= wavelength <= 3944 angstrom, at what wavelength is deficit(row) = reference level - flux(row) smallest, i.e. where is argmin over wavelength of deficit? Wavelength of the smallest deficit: 3907.25 angstrom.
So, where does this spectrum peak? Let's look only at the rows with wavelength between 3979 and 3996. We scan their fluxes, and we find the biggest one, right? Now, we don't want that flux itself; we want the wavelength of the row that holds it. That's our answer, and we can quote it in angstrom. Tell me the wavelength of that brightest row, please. 3989.06 angstrom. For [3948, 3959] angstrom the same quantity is 3956.13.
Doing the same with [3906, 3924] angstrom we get 3907.25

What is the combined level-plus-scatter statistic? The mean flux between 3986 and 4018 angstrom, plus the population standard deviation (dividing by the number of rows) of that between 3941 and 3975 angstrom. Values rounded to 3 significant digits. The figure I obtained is 1.35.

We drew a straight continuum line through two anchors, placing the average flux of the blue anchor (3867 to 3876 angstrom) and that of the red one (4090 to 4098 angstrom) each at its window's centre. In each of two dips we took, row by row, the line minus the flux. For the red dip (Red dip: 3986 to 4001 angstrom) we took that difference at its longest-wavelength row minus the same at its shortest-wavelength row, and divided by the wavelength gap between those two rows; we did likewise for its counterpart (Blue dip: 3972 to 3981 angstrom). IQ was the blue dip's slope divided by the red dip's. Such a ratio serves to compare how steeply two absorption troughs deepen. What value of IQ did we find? -5.6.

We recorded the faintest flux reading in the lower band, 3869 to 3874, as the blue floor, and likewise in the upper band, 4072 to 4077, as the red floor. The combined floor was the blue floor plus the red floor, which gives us 1.8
